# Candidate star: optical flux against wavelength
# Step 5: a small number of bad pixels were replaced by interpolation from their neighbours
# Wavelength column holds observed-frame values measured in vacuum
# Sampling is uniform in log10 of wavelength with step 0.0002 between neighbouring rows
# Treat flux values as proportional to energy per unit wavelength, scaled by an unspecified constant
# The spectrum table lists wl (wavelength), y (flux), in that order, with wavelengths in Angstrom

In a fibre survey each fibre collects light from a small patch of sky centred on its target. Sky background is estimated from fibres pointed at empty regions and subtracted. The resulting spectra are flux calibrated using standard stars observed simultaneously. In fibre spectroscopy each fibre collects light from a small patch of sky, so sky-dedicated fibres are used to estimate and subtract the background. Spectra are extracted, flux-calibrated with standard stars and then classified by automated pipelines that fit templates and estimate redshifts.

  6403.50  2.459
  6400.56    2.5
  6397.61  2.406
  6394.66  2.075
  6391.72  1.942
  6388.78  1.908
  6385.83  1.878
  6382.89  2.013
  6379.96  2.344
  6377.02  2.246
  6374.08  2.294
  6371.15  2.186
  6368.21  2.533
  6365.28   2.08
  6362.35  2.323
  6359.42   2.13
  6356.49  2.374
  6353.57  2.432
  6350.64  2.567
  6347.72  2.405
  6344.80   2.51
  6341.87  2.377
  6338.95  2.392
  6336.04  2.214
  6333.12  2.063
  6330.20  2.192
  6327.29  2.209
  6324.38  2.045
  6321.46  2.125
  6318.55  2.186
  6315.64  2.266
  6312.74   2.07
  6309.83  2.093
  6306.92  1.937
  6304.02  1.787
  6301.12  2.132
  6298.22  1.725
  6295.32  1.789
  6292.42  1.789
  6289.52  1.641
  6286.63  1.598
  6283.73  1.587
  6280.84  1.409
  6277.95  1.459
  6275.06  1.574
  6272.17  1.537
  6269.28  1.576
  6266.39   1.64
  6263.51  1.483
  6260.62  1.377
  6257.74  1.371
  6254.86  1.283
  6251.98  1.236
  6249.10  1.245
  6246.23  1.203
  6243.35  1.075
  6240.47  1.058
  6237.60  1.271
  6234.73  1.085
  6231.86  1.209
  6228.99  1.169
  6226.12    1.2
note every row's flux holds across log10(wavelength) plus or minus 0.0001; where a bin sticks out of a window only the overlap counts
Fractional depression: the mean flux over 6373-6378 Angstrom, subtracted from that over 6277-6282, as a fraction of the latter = -0.58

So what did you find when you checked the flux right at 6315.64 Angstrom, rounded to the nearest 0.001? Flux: 2.266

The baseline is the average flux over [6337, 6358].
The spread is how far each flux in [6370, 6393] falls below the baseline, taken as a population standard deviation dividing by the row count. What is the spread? 0.175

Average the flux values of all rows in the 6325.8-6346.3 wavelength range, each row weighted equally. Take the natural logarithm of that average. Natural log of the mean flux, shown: 0.8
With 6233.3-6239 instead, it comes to 0.2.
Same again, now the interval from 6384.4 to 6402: 0.8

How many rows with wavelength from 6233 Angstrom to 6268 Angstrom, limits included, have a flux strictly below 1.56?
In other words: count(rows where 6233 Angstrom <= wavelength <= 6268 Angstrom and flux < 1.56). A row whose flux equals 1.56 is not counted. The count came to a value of 11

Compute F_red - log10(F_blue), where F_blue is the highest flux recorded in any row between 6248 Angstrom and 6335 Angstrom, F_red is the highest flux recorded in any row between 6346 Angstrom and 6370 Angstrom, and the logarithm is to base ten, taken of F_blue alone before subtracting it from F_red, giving 2.21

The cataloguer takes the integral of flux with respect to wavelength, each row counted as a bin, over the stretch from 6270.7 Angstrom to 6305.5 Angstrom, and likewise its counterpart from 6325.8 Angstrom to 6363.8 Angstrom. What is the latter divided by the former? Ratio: 1.5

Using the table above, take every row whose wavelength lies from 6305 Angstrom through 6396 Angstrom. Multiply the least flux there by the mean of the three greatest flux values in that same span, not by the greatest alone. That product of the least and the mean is 4.8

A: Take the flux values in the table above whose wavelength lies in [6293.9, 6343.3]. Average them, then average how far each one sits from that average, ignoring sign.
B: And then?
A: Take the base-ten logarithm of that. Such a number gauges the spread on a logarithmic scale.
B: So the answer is -0.83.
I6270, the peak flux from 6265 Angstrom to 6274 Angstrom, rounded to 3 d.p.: 1.640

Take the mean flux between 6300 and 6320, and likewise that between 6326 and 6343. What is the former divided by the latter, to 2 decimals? 0.92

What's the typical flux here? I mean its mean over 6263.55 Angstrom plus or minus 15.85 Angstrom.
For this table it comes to 1.4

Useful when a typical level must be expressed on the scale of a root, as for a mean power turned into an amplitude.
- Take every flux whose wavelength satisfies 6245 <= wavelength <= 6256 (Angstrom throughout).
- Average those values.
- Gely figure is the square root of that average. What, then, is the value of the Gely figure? 1.11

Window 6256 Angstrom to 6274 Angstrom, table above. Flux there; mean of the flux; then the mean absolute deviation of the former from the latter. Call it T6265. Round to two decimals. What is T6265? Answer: 0.09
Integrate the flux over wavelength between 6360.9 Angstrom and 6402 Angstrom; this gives 90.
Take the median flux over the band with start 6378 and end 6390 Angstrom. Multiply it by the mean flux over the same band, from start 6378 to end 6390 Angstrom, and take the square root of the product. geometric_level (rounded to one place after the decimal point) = 2.0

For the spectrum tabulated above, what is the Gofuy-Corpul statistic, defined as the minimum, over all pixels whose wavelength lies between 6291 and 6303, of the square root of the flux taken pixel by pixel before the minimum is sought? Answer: 1.31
